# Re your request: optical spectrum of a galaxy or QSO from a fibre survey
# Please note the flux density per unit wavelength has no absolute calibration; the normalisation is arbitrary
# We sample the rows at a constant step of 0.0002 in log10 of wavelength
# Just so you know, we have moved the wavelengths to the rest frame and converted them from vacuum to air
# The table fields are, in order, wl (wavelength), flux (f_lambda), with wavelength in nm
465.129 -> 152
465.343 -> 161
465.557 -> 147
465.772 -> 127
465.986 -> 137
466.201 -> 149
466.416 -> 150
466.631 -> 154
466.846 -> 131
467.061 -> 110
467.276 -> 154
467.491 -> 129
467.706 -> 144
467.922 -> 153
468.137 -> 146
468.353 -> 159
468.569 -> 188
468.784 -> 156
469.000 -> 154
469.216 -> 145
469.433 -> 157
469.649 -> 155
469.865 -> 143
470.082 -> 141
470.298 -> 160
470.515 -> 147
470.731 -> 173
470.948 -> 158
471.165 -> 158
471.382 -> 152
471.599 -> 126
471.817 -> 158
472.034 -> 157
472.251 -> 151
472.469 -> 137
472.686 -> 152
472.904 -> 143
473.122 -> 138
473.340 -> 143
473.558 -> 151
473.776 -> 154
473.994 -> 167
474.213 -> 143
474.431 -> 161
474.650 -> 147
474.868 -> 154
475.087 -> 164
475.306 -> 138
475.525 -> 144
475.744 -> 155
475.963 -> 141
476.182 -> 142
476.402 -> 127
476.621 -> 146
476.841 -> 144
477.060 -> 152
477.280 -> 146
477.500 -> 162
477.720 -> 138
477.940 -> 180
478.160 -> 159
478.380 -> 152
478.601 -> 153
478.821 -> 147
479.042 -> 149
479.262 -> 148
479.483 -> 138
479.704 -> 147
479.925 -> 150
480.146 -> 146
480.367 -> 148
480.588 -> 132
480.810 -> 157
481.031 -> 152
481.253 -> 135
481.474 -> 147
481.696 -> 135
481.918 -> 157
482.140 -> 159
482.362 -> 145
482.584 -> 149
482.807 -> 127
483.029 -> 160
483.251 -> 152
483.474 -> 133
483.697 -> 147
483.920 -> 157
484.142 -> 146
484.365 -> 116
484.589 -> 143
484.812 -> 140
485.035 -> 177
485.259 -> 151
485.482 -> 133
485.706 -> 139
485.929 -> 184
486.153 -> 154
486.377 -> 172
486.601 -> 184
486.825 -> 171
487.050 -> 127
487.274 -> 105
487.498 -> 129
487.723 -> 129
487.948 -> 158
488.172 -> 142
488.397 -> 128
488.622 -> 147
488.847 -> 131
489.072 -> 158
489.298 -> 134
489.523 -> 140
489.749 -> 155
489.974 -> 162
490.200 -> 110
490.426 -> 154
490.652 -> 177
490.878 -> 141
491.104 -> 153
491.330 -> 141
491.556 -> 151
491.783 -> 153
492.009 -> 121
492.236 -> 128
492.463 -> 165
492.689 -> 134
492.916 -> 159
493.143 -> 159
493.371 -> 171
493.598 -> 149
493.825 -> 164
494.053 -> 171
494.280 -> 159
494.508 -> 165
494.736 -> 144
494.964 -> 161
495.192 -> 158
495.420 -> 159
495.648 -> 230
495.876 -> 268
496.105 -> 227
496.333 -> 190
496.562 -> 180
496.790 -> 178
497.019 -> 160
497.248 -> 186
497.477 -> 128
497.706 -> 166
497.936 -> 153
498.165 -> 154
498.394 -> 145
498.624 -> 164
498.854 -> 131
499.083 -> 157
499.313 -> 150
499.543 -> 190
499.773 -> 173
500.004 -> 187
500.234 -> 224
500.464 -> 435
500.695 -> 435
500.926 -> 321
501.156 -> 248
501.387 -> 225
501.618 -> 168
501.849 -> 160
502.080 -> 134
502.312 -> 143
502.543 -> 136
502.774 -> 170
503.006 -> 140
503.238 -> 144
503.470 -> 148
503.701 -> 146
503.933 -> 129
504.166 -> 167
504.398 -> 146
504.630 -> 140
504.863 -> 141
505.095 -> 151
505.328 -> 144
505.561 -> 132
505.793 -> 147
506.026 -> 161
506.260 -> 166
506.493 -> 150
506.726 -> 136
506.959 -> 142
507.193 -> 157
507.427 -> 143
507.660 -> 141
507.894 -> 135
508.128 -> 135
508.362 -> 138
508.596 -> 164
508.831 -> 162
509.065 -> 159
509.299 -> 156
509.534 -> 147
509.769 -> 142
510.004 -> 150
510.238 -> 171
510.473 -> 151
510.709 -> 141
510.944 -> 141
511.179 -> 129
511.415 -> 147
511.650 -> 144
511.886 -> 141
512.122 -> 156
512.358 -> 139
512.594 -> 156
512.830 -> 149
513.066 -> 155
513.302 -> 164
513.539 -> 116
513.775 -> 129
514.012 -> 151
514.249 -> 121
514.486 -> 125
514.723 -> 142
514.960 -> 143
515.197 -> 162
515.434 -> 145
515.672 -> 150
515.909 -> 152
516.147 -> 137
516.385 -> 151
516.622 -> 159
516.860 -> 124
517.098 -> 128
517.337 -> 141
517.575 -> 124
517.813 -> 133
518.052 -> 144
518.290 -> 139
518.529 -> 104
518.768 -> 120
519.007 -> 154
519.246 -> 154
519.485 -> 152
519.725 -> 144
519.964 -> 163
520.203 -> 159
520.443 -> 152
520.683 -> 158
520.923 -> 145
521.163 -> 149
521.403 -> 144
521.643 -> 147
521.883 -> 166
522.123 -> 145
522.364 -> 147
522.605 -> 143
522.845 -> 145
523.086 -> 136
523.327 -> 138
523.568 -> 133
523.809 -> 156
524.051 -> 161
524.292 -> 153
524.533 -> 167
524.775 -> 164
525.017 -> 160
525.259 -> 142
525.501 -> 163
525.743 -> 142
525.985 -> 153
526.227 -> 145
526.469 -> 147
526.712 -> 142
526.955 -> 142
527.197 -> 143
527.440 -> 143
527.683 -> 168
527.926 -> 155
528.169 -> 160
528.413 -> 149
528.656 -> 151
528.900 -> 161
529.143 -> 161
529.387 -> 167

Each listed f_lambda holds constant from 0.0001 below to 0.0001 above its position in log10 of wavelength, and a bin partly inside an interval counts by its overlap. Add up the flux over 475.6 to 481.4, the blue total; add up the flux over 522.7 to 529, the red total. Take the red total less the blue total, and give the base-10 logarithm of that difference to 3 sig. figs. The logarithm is 1.86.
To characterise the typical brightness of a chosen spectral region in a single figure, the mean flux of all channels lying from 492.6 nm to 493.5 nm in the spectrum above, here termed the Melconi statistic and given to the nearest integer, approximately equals 156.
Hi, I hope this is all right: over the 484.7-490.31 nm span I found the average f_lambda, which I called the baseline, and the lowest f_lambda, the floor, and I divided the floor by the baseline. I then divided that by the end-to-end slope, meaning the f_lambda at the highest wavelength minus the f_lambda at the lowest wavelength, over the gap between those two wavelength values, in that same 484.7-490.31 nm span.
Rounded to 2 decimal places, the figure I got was -0.13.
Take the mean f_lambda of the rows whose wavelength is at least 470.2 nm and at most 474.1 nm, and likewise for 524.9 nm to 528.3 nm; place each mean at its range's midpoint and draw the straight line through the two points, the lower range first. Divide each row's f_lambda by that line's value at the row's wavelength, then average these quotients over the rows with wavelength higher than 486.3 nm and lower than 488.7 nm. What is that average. 0.96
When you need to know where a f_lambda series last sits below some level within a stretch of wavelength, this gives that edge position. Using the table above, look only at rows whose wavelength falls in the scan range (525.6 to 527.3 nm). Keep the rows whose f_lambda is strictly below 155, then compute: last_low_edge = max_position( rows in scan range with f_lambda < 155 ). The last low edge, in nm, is 527.197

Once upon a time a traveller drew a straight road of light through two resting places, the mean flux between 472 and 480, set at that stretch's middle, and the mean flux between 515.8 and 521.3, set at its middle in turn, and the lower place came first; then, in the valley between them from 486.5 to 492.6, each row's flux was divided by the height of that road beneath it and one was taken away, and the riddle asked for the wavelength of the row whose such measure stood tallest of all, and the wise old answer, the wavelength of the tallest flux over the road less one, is 486.601 nm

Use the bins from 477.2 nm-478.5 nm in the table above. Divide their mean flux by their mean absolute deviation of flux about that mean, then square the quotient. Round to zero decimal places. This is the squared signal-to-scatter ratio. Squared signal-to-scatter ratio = 208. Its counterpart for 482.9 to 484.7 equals 200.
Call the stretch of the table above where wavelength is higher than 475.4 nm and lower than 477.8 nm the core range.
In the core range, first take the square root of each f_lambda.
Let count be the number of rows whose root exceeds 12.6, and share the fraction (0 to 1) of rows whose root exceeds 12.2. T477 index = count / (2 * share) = 1.8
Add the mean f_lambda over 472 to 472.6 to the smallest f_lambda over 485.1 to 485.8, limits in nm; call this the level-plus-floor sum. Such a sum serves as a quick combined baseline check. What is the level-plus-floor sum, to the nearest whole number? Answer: 281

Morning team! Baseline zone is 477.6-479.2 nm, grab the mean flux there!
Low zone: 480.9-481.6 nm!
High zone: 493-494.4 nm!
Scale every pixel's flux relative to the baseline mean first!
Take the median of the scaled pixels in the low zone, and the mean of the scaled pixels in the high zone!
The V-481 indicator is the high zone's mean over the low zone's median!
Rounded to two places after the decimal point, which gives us 1.10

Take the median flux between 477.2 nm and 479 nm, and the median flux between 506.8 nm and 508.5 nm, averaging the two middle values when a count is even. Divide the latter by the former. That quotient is 0.92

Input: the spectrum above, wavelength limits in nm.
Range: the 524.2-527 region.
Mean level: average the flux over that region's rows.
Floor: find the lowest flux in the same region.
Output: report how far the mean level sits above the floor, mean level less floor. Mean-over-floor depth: 10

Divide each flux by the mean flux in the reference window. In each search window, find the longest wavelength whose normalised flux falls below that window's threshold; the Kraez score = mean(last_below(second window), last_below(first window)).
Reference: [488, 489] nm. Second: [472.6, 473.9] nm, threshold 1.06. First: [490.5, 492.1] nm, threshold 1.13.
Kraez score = 482.67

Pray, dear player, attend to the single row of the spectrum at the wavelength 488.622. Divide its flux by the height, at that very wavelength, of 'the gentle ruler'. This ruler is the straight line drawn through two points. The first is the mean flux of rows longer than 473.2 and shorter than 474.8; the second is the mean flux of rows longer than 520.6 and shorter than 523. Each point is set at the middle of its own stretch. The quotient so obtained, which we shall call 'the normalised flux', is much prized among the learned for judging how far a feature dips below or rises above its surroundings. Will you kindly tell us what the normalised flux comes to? 0.97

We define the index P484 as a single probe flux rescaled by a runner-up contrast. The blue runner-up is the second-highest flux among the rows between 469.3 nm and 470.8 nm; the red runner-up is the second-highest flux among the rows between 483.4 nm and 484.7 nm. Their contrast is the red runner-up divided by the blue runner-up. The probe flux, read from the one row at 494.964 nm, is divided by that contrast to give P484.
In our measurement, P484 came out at 175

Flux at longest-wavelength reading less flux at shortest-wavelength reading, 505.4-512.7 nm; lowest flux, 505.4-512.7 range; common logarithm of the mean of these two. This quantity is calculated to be 1.884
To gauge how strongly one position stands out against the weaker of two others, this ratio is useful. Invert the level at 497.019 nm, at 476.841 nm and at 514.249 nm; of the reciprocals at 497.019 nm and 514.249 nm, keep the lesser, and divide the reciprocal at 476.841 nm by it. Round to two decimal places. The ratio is 1.11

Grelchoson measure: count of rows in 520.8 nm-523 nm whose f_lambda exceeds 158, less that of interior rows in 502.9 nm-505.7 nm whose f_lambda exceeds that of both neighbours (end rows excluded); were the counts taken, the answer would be -2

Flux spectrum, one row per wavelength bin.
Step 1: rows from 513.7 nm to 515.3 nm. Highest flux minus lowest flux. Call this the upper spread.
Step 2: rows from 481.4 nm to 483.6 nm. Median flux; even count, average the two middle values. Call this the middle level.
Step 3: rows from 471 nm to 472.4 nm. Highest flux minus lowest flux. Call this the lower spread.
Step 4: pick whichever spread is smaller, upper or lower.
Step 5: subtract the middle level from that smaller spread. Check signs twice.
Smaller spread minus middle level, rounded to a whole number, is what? -116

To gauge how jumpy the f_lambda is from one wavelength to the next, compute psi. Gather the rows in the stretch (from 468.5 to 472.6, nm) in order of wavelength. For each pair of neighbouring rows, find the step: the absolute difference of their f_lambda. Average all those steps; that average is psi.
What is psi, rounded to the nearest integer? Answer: 13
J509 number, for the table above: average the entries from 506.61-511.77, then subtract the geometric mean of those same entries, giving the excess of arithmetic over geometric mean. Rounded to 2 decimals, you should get 0.37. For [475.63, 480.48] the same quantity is 0.33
